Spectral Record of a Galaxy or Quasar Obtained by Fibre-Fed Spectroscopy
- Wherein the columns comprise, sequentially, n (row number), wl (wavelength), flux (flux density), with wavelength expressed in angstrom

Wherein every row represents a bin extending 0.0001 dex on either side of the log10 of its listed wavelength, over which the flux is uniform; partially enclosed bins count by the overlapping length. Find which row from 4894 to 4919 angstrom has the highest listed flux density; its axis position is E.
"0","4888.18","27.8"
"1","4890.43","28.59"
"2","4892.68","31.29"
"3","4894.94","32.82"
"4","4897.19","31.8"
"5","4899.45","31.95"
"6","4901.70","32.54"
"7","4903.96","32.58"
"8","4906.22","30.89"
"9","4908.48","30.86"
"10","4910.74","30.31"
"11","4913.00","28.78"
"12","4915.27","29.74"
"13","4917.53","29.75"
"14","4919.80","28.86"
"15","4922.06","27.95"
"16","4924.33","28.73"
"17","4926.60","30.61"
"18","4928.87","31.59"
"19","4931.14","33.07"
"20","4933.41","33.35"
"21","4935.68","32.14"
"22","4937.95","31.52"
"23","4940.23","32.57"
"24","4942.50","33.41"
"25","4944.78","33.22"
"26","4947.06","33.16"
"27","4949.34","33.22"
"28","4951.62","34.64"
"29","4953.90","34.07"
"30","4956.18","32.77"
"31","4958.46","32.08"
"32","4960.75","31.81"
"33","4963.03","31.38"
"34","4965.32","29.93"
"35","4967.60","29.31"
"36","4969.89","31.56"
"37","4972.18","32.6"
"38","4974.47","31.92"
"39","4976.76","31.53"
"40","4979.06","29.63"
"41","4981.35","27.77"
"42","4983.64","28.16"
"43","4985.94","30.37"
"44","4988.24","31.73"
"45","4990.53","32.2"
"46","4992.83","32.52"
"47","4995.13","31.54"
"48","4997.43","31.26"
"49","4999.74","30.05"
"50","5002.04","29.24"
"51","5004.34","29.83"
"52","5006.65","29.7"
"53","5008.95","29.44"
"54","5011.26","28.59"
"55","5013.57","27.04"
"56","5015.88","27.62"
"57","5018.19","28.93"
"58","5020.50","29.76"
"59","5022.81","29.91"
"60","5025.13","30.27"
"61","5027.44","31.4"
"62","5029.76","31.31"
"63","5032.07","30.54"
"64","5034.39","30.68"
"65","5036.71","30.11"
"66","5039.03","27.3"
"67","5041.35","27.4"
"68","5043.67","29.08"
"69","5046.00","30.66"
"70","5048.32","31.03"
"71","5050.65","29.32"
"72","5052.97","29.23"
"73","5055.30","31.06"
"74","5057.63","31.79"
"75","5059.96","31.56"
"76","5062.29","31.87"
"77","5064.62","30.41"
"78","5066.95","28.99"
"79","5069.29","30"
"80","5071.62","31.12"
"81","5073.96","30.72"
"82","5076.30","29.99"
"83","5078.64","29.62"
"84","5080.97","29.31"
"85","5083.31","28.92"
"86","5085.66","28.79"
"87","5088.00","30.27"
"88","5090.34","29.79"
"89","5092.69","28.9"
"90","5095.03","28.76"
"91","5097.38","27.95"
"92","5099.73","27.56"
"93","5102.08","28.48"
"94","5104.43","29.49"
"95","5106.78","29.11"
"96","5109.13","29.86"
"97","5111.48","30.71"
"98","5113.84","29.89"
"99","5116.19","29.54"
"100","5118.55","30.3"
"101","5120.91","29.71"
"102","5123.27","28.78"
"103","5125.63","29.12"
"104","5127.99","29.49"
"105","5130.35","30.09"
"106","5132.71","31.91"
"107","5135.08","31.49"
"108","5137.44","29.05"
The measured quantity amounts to 4894.94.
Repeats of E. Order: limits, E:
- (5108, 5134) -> 5132.71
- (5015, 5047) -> 5027.44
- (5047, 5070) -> 5062.29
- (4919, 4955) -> 4951.62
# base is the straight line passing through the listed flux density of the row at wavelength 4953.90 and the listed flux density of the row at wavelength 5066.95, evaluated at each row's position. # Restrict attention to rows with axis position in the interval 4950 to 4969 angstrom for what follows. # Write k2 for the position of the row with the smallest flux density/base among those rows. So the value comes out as 4967.60 angstrom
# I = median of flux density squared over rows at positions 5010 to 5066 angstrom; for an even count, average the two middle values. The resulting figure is 911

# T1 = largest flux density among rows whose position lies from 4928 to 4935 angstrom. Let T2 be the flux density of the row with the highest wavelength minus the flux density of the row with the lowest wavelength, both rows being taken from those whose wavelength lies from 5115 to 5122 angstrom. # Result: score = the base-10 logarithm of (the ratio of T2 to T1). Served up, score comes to -2.3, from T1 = 33.35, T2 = 0.17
